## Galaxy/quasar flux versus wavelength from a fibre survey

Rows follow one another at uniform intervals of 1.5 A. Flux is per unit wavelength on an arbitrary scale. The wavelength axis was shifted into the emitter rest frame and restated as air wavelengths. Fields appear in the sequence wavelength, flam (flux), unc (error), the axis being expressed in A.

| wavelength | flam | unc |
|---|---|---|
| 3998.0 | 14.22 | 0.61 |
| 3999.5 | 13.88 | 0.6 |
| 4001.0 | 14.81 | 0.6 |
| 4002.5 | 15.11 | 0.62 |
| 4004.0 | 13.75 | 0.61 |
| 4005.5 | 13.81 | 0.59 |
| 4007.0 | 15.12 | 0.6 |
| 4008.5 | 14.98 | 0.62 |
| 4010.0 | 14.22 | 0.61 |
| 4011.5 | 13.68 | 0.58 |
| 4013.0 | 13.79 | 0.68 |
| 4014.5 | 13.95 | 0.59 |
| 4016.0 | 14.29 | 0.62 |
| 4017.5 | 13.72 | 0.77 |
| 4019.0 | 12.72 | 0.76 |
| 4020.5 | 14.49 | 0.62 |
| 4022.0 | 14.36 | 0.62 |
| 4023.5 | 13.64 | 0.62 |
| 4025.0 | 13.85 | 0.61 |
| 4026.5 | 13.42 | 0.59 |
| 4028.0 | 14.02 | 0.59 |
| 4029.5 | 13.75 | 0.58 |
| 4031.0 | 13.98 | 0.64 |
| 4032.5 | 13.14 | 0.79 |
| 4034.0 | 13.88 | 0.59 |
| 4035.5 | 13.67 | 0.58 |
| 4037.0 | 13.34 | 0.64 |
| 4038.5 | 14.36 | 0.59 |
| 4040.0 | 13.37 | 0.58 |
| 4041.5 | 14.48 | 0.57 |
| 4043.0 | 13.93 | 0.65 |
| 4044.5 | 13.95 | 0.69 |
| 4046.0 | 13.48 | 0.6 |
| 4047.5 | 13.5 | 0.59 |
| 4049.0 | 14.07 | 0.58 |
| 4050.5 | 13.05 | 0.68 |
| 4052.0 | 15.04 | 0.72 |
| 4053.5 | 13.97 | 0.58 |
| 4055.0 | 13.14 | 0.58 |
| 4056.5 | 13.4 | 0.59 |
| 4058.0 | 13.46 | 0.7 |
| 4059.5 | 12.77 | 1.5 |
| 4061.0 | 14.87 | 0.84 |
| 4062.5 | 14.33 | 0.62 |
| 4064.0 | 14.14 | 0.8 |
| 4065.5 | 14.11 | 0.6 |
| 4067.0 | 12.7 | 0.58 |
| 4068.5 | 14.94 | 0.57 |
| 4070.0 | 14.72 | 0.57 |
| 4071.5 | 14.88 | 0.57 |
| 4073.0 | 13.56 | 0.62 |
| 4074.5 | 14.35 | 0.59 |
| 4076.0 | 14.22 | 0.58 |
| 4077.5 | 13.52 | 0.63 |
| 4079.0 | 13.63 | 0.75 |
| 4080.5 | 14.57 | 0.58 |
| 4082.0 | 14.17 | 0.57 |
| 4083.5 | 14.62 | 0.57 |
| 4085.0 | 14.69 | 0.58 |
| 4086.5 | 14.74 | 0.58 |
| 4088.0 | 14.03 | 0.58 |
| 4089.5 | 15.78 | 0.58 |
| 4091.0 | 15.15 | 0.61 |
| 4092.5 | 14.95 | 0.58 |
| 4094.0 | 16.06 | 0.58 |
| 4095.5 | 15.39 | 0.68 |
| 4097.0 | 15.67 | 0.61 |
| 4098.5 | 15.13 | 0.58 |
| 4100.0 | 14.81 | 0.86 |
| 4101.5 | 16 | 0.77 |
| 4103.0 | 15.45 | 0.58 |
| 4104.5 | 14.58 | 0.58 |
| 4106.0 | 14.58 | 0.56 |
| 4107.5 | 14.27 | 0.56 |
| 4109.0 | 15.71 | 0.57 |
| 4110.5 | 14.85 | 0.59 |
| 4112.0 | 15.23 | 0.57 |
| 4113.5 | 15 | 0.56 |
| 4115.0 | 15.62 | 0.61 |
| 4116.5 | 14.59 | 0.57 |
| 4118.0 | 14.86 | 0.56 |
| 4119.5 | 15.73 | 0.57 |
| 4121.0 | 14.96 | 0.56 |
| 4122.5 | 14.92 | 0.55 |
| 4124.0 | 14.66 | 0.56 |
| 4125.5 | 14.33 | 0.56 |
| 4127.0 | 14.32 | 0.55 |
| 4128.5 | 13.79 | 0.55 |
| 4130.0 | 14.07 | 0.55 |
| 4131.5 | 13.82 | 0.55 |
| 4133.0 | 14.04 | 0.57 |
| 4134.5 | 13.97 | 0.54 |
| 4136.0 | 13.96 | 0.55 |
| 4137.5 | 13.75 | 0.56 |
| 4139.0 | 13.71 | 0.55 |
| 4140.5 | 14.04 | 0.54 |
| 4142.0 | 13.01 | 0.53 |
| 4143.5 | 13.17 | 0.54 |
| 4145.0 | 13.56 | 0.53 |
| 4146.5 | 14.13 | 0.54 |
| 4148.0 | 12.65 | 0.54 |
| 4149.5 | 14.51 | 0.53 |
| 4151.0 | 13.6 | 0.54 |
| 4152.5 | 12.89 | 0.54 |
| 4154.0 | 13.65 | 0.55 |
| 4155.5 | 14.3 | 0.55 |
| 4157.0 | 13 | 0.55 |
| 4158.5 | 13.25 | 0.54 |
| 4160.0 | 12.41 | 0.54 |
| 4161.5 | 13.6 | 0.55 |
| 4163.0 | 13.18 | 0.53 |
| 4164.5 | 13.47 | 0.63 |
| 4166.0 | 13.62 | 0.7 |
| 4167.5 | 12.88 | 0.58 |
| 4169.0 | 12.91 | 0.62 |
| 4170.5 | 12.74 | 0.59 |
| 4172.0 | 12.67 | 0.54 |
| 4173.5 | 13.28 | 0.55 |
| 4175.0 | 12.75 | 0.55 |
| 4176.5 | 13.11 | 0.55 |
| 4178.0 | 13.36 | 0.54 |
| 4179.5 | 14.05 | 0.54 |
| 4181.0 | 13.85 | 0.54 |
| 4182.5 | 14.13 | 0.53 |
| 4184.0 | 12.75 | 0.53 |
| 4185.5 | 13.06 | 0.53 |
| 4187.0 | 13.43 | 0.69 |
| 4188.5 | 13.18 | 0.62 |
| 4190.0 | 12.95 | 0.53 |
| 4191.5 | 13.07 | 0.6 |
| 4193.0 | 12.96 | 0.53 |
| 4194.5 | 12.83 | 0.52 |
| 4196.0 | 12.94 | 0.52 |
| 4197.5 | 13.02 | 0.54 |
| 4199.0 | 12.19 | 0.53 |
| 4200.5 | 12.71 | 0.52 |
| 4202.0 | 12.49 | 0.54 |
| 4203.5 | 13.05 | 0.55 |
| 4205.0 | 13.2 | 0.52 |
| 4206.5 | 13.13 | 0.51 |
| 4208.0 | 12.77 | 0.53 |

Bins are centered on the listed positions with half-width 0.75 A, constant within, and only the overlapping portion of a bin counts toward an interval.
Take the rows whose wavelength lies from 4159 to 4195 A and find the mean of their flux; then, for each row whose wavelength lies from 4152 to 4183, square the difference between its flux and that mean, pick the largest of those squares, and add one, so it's 2.3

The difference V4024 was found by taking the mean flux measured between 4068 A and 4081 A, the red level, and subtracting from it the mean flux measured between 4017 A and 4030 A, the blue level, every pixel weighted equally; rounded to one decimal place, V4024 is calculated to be 0.5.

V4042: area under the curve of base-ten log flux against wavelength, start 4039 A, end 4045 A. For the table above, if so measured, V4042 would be 6.9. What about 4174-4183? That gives 10.2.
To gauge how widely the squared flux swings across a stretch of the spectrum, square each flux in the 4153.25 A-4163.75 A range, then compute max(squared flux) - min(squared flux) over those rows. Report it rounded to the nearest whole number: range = 50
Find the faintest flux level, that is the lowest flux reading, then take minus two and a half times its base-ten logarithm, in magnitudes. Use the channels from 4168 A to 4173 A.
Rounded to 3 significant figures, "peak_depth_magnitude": -2.76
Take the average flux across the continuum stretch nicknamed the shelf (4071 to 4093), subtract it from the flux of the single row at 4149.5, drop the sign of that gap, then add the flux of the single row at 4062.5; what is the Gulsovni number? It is 14.4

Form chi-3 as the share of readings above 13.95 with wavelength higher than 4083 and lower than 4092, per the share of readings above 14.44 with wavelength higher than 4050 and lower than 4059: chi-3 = 6.0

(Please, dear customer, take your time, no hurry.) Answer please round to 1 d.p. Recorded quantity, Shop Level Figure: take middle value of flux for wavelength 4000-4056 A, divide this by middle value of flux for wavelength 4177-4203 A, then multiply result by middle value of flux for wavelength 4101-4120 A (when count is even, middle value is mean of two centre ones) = 16.0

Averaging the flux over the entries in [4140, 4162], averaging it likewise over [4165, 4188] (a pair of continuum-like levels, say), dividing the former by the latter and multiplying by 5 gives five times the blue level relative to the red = 5.08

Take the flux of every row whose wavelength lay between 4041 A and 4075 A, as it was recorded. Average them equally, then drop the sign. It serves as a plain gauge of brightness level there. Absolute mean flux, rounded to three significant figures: 13.9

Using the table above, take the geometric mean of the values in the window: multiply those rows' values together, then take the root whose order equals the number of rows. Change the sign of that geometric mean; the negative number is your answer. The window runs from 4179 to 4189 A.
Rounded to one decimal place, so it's -13.5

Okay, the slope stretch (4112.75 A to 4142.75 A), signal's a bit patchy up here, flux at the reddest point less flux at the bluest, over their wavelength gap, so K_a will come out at -0.07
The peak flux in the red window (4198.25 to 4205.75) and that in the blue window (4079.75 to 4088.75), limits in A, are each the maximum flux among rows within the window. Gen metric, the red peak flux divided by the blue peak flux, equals 0.90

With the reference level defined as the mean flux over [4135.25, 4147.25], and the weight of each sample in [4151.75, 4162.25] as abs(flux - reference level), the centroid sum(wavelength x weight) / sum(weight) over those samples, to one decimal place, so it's 4157.1 A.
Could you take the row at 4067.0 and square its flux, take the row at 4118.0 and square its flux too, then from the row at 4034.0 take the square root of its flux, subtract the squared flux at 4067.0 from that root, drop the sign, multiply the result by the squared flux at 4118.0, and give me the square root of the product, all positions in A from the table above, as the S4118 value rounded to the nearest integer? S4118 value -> 187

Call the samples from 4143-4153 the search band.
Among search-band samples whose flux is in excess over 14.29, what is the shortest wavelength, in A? 4149.5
